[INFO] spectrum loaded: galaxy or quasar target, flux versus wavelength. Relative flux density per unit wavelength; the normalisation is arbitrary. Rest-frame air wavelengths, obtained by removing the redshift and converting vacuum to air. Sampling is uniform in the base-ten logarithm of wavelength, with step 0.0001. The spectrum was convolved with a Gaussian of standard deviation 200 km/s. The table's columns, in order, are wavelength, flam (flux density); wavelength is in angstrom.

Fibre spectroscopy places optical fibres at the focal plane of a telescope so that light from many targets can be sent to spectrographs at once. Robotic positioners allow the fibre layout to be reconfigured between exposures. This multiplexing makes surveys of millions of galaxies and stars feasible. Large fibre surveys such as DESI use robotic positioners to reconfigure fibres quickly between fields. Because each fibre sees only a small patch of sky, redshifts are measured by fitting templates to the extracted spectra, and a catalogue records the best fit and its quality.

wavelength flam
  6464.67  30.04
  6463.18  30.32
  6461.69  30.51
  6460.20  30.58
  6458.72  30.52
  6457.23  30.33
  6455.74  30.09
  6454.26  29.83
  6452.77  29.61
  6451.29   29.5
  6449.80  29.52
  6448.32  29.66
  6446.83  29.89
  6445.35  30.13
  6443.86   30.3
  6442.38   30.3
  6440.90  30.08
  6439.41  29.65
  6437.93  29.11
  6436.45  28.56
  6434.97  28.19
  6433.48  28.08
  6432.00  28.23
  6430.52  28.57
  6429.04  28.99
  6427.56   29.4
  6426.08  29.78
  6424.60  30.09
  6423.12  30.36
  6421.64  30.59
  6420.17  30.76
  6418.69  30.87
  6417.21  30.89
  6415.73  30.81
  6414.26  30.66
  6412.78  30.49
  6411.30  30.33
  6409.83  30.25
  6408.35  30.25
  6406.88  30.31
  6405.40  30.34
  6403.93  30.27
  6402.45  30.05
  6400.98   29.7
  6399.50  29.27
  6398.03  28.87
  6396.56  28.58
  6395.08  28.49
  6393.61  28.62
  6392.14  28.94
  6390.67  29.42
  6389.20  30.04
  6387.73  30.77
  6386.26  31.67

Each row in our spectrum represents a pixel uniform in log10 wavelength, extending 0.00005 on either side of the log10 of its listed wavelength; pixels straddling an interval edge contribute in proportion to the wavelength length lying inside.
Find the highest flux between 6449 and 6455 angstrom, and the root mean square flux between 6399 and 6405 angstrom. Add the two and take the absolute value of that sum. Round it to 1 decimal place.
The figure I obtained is 59.7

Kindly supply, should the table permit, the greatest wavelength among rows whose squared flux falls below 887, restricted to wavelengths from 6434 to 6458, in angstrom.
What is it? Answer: 6452.77 angstrom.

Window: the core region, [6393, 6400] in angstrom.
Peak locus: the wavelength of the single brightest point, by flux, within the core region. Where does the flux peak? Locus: 6399.50 angstrom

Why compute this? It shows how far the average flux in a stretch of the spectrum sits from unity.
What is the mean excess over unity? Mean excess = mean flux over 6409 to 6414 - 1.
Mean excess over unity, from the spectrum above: 29.4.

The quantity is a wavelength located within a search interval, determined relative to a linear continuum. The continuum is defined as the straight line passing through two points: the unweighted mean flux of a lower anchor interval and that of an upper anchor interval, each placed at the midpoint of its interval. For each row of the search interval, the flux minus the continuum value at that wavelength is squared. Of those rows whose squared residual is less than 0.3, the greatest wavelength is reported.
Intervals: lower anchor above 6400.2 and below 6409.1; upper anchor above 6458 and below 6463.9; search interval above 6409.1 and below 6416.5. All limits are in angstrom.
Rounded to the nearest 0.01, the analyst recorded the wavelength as 6414.26 angstrom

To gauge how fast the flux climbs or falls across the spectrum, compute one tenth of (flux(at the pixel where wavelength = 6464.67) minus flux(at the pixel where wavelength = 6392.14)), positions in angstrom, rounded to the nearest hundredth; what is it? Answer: 0.11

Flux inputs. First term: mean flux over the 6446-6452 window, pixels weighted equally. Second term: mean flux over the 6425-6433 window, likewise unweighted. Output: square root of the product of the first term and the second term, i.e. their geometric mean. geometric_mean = 29.3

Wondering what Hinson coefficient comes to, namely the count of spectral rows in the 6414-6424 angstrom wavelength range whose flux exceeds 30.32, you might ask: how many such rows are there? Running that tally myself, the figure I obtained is 7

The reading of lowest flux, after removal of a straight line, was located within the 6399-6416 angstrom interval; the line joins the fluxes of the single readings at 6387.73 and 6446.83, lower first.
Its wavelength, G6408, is 6399.50 angstrom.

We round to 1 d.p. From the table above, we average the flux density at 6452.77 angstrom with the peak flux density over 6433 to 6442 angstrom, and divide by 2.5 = 11.9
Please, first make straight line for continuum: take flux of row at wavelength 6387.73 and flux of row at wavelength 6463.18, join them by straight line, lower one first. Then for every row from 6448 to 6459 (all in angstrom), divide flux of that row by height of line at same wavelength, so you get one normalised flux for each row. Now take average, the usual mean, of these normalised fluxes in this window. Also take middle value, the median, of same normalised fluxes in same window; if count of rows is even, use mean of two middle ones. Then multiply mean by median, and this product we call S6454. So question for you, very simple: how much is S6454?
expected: 0.96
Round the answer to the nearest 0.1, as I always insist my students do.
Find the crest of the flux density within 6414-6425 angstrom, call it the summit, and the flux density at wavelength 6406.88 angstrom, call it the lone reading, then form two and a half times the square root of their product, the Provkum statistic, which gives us 76.5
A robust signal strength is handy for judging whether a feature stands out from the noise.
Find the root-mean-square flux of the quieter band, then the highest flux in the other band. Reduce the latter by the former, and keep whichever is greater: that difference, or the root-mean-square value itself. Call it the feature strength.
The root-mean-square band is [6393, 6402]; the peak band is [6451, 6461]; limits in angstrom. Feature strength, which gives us 28.9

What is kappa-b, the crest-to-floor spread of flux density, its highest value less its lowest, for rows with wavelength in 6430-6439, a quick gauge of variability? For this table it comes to 1.0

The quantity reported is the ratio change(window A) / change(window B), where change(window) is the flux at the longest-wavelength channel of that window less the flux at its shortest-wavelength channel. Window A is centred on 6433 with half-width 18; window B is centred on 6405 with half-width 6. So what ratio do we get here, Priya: -1.3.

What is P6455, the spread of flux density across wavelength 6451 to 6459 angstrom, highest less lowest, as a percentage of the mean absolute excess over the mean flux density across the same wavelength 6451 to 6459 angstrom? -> 306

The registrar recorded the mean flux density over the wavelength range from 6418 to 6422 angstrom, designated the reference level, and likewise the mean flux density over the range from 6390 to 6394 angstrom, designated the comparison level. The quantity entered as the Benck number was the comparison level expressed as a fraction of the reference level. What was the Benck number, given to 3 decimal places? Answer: 0.943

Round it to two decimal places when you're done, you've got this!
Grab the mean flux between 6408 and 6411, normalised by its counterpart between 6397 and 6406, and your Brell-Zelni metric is 1.02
